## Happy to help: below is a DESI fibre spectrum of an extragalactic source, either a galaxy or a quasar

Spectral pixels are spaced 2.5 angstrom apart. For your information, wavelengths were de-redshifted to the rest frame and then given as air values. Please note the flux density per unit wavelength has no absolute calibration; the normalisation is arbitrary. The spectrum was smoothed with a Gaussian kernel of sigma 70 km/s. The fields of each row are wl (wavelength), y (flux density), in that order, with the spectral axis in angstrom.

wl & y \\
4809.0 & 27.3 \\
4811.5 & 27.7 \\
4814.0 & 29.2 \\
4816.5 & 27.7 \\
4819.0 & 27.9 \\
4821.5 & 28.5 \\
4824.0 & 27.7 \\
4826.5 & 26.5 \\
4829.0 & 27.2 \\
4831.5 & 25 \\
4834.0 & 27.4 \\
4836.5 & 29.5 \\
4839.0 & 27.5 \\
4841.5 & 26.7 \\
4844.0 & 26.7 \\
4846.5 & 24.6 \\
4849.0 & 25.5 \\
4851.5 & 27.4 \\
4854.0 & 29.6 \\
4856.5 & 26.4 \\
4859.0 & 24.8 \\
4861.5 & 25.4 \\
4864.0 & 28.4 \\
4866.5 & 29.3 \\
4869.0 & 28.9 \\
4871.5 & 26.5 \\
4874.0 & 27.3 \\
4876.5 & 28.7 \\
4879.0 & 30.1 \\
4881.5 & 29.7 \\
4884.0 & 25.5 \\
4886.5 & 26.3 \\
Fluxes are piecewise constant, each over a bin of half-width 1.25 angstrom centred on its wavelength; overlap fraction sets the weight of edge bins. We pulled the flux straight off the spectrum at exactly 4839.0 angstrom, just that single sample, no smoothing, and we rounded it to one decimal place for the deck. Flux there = 27.5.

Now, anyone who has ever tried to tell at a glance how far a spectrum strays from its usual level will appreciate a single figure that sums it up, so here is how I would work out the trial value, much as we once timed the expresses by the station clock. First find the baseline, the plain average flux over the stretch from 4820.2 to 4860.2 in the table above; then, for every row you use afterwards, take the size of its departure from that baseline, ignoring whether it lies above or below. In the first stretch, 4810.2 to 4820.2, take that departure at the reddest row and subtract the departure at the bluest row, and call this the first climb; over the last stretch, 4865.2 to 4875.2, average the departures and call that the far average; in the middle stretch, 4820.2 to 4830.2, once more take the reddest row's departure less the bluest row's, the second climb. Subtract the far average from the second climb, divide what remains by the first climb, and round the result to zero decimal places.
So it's -13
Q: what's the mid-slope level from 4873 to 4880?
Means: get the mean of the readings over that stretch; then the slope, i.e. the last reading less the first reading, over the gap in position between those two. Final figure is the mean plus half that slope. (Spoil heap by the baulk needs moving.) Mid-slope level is 29.0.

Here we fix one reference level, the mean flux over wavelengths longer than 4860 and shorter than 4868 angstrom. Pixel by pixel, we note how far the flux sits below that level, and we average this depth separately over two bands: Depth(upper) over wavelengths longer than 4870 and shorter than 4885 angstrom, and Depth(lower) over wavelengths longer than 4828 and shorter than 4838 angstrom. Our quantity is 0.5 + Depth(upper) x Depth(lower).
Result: 0.4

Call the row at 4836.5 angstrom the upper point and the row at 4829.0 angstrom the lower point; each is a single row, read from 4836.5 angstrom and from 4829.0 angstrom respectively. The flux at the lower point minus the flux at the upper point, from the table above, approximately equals -2.3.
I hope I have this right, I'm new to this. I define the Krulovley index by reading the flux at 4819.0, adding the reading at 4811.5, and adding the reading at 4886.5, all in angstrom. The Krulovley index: 81.9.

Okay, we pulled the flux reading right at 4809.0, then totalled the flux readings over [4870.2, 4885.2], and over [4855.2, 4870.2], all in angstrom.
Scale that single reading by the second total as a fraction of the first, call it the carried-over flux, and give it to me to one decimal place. 26.6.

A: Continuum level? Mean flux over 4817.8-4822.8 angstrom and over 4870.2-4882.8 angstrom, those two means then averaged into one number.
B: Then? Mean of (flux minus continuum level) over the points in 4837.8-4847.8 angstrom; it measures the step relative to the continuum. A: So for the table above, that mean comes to -2.0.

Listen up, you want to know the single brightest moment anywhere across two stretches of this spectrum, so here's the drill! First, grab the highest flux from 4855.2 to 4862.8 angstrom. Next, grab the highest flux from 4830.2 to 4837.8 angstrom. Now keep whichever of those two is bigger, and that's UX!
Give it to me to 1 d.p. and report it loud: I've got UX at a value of 29.5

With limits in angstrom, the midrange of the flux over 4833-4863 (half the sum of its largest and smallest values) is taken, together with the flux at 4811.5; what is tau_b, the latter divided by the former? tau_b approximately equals 1.02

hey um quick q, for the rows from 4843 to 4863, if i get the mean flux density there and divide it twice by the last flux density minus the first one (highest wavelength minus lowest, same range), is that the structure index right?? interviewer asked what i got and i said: 16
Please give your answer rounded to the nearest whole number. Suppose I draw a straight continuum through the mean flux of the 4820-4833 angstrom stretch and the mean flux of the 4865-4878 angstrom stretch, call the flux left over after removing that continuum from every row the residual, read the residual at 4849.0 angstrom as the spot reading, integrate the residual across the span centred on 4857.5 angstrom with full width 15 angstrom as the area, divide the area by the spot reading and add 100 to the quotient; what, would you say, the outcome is 106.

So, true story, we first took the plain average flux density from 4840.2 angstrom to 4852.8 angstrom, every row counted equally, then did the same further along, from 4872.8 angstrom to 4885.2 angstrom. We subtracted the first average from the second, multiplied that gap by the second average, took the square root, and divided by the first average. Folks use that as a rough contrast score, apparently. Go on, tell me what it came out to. 0.29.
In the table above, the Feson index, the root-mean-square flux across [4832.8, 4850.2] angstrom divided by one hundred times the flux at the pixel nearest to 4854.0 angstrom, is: 0.0091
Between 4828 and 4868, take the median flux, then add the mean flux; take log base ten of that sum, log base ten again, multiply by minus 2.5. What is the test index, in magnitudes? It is -0.596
